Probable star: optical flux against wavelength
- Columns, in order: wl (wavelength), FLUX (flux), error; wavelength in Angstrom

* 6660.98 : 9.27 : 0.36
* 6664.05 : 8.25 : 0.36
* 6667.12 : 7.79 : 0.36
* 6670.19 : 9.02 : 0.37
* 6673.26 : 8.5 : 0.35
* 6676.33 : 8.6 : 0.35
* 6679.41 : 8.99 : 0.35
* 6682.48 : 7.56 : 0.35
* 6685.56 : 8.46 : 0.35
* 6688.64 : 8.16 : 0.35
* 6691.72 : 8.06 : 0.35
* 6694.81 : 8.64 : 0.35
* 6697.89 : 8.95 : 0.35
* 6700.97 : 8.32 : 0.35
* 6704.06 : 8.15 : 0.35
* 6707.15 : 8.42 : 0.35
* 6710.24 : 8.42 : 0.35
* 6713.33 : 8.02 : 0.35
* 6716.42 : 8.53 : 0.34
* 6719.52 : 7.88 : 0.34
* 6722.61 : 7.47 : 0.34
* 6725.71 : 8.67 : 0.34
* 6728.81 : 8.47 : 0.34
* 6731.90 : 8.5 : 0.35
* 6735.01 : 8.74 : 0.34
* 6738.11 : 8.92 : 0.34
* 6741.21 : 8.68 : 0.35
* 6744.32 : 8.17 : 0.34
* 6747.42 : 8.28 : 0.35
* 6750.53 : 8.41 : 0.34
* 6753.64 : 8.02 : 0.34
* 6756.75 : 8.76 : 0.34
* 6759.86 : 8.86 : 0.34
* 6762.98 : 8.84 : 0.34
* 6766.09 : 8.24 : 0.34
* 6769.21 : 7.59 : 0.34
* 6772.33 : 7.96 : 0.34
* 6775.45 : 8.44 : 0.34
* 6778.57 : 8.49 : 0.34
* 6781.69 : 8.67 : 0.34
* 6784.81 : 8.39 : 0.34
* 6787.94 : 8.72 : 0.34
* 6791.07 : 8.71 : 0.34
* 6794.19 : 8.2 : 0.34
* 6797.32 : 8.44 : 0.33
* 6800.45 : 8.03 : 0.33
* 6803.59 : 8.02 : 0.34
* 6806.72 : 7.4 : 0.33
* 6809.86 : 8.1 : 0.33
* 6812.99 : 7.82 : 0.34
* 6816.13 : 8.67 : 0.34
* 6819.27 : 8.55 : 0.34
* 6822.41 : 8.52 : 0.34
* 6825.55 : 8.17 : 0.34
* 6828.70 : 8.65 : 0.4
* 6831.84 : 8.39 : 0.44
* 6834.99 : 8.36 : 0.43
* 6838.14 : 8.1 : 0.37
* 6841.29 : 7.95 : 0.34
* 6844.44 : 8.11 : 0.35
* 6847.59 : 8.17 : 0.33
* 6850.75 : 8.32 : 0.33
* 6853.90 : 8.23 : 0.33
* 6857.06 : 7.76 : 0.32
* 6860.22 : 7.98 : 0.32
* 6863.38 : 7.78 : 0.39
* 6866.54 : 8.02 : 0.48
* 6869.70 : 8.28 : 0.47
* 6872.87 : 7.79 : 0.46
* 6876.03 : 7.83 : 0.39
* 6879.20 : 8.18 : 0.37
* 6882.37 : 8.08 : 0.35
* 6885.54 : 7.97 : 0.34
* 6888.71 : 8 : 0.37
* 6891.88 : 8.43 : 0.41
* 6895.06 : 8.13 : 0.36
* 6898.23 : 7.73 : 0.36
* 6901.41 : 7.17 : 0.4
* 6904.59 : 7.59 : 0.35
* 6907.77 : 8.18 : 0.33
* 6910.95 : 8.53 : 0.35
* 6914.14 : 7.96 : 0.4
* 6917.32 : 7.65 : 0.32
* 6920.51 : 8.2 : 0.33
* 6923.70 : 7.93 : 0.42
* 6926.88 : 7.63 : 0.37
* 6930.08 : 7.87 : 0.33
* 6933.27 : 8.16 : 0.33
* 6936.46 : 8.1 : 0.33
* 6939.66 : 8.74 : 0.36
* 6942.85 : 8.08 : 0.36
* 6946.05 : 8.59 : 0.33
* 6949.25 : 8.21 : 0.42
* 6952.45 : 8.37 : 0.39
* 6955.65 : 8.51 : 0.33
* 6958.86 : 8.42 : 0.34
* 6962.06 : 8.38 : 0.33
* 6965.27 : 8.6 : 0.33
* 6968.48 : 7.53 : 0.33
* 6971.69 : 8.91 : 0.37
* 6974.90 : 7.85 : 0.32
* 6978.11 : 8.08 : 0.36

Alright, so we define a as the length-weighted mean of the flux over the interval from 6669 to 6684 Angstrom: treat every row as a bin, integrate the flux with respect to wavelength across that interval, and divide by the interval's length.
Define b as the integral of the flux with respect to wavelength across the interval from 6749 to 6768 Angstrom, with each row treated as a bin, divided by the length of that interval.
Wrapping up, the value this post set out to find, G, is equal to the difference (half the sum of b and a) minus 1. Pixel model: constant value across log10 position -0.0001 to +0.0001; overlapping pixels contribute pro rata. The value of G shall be 7.52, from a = 8.53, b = 8.5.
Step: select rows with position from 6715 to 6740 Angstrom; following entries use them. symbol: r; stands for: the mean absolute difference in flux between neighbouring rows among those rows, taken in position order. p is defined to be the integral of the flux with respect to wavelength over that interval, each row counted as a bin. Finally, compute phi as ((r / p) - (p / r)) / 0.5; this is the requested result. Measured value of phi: -1010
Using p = 210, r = 0.42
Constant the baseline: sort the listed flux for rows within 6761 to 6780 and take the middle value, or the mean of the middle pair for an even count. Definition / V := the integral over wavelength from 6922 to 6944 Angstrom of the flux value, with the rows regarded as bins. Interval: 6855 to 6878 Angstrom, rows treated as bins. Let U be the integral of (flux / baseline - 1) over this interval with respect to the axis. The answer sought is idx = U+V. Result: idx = 177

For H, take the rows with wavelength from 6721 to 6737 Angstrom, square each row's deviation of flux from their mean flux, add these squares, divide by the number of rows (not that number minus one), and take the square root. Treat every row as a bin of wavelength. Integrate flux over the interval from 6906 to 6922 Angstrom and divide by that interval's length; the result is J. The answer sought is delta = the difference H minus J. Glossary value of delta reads -7.63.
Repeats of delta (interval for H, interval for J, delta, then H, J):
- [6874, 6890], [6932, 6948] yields -8.22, 0.12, 8.34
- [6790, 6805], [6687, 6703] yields -8.15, 0.26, 8.42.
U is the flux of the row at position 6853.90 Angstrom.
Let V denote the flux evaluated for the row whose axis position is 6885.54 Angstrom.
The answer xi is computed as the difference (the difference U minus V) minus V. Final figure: -7.7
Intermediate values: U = 8.23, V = 7.97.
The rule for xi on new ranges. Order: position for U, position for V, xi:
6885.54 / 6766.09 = -8.5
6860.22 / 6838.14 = -8.2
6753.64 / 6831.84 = -8.8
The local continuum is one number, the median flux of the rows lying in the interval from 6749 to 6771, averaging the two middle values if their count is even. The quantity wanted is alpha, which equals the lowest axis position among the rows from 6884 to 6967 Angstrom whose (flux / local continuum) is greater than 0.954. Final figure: 6891.88 Angstrom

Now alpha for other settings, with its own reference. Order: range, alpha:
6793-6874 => 6794.19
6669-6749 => 6670.19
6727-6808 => 6728.81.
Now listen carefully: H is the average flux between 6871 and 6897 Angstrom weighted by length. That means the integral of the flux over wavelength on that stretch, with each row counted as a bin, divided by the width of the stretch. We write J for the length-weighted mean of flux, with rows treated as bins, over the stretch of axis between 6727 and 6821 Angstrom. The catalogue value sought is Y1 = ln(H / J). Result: -0.039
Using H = 8.05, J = 8.4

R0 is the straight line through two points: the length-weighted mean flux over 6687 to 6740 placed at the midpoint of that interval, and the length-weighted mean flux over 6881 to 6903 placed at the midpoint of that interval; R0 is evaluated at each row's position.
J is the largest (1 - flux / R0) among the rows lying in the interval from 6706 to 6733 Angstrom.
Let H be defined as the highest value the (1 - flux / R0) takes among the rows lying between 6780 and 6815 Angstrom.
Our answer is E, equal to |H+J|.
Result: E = 0.197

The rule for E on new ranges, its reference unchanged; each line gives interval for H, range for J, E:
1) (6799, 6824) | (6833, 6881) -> 0.123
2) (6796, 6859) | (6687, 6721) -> 0.148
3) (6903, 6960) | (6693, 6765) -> 0.144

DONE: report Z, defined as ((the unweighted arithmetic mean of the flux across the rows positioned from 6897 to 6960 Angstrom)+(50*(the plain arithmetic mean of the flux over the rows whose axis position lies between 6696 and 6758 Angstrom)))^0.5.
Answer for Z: 20.7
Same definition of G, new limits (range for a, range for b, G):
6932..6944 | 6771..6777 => 7.25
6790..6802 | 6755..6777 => 7.36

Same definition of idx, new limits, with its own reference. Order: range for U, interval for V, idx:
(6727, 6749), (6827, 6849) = 182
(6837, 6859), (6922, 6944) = 177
